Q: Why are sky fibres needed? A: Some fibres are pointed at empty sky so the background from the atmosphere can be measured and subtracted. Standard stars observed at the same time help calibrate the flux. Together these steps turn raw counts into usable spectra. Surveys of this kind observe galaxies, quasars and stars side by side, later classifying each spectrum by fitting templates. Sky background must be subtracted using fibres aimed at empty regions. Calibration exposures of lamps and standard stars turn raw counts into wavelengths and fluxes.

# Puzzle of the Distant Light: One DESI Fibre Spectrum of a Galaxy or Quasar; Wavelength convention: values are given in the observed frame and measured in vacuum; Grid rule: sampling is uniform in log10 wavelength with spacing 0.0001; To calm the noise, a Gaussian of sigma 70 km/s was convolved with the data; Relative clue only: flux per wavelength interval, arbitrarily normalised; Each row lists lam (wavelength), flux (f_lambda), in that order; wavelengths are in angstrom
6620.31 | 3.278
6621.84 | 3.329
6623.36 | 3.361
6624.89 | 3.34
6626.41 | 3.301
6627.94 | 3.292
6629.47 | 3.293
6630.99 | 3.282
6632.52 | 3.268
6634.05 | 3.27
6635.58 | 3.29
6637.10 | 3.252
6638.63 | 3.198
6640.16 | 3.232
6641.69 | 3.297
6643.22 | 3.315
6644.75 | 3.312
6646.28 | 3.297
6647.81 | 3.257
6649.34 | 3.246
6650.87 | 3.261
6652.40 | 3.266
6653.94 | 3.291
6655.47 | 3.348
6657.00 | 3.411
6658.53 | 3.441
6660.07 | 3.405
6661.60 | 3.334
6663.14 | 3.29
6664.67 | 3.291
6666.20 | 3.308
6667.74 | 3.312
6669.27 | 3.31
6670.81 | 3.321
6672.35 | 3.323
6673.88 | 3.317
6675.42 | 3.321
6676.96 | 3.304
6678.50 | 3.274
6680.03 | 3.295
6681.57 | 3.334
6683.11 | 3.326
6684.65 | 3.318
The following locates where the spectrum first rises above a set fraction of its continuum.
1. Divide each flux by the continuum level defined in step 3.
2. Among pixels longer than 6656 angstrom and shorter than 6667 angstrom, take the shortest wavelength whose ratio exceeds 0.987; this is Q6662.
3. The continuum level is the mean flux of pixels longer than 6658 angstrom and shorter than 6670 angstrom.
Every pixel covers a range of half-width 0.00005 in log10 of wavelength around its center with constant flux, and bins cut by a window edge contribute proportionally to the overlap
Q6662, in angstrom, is 6657.00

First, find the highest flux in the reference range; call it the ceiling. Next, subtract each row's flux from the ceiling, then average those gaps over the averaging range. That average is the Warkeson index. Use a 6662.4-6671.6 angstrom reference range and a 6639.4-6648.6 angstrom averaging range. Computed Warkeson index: 0.04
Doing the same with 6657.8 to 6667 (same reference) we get -0.02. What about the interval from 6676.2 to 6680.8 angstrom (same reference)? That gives 0.03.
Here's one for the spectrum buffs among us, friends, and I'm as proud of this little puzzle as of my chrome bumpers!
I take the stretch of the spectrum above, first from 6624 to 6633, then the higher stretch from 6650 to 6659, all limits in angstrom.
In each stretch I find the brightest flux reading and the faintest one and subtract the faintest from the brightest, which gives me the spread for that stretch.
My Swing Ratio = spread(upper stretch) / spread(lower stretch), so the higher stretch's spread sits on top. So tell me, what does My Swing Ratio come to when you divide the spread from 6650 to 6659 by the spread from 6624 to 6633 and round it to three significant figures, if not 2.50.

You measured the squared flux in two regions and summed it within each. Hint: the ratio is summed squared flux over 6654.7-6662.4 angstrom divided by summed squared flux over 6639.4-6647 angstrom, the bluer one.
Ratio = 1.06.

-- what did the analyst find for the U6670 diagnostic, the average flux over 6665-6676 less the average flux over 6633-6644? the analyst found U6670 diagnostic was 0.051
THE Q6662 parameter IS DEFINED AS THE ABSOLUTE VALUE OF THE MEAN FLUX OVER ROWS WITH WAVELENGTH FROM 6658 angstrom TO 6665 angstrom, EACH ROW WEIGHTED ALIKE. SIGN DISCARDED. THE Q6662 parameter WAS 3.35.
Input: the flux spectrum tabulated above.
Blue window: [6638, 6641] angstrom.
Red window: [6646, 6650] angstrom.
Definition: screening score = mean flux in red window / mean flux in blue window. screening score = 1.02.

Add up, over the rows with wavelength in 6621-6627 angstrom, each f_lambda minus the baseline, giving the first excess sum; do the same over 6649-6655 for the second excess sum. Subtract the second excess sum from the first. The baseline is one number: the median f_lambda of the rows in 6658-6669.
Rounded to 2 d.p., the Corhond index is 0.27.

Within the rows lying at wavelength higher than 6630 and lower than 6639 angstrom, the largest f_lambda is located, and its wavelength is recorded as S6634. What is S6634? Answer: 6635.58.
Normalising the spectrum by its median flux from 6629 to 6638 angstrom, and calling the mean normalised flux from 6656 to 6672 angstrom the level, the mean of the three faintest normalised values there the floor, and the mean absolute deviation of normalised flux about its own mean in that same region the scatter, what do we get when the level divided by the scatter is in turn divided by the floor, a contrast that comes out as 72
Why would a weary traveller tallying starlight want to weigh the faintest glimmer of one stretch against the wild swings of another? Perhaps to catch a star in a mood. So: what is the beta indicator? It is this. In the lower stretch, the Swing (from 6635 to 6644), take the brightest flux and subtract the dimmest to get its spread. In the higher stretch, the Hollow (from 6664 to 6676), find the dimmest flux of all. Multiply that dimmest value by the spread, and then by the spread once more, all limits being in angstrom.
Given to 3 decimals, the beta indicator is 0.045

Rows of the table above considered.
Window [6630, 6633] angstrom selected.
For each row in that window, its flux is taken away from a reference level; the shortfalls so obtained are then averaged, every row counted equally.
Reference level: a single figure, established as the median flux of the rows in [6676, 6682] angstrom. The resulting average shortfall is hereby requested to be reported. 0.02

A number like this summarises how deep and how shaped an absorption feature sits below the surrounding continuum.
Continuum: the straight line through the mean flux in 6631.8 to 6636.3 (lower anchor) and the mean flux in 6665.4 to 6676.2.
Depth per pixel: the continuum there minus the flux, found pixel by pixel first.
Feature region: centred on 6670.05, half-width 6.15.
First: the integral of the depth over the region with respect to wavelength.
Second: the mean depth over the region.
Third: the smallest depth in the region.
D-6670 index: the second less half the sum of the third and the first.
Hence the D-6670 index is -0.01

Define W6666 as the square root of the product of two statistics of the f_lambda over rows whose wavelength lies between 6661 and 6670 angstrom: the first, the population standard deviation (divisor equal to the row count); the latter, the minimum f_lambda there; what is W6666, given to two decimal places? 0.22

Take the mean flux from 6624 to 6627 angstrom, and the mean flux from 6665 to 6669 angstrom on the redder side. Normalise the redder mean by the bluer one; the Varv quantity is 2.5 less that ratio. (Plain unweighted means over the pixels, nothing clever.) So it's 1.50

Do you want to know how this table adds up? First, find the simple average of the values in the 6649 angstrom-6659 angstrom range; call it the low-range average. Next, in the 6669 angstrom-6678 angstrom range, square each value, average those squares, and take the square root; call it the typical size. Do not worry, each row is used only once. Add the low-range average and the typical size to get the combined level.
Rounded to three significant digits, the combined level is 6.64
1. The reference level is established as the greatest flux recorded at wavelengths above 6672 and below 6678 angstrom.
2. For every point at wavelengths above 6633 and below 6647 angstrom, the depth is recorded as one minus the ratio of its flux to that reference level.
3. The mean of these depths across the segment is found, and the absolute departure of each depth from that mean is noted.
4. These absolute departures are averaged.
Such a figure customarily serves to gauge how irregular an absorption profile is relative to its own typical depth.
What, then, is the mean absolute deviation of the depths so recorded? 0.010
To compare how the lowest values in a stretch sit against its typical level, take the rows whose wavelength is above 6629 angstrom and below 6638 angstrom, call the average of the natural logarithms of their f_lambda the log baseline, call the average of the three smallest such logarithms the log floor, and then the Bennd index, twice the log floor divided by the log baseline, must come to 1.99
